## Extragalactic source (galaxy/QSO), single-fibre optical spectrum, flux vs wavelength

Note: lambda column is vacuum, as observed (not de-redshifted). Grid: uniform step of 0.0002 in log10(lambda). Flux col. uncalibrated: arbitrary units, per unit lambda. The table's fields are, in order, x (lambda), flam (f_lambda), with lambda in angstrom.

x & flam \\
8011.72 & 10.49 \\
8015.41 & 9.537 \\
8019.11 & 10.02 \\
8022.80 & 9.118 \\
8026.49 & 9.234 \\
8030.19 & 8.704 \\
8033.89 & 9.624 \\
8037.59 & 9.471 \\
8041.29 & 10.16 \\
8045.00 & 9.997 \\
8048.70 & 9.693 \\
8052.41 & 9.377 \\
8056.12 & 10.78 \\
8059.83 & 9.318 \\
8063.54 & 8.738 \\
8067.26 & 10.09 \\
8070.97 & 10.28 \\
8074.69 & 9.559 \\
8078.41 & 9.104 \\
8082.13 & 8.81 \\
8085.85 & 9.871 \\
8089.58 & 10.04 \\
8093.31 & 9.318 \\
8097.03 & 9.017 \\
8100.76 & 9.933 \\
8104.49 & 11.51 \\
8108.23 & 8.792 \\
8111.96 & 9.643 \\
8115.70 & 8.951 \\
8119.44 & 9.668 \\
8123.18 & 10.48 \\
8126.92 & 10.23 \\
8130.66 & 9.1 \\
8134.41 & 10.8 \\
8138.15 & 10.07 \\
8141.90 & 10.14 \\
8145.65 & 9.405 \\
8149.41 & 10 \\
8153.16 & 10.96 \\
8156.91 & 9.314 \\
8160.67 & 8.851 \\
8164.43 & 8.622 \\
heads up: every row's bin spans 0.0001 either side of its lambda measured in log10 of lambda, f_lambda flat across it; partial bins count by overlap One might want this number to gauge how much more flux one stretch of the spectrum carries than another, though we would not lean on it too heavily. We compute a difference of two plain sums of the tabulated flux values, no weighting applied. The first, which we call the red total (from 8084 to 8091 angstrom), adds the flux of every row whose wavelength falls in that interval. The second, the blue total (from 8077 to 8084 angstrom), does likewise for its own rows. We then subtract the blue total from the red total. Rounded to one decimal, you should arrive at 2.0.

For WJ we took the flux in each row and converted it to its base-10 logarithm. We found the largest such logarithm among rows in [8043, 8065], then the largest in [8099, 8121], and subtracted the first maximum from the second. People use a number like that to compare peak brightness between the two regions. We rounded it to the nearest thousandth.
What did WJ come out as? 0.028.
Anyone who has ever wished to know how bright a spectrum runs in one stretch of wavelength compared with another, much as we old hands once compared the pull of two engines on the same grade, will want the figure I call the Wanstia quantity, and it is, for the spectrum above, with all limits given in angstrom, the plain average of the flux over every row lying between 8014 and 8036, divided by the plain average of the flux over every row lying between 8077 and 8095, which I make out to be 0.99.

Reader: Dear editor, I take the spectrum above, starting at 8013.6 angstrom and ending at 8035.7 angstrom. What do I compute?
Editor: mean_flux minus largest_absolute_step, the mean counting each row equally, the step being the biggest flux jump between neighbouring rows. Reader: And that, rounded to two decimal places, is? 8.45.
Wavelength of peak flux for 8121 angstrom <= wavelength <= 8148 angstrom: 8134.41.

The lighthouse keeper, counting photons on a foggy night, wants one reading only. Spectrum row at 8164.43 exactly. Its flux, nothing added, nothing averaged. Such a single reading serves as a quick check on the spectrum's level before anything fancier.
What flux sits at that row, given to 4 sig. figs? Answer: 8.622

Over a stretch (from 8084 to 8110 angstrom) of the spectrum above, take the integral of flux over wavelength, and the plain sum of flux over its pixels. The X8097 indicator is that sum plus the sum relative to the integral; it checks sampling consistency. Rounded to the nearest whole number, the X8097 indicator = 69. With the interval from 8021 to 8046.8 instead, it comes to 67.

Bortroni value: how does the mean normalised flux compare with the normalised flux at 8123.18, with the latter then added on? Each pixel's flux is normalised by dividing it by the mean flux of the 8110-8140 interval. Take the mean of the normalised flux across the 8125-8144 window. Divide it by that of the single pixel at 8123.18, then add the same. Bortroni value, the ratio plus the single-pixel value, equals 2.02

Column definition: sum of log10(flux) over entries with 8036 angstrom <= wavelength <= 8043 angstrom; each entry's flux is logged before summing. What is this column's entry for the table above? 1.98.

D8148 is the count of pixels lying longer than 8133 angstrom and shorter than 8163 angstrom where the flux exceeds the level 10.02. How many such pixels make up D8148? 4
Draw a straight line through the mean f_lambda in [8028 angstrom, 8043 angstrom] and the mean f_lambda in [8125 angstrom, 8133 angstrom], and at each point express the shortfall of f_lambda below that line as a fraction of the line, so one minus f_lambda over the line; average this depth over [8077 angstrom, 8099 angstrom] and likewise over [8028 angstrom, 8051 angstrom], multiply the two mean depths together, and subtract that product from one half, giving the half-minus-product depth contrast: 0.5003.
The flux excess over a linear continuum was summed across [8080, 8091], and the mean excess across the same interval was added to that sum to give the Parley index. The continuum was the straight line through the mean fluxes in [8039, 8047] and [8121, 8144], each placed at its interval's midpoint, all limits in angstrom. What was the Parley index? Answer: -2.1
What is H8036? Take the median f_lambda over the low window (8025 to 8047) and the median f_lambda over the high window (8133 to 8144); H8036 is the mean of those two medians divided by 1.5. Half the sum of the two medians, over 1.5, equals 6.56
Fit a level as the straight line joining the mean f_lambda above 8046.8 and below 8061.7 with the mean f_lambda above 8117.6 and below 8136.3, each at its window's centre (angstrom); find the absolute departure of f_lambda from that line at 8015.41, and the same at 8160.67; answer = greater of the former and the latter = 1.3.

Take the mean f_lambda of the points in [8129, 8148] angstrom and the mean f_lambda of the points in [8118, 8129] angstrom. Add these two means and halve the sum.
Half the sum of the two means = 10.0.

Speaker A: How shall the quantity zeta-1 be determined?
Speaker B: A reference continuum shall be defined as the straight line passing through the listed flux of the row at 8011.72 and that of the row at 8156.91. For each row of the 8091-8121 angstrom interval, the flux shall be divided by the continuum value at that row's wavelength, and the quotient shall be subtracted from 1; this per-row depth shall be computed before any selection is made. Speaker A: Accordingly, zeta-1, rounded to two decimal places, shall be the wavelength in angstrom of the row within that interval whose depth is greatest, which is 8108.23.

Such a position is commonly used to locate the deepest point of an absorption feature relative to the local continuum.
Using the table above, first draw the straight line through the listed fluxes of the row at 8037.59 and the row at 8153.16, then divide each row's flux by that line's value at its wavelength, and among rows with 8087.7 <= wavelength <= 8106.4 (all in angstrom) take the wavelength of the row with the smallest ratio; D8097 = 8097.03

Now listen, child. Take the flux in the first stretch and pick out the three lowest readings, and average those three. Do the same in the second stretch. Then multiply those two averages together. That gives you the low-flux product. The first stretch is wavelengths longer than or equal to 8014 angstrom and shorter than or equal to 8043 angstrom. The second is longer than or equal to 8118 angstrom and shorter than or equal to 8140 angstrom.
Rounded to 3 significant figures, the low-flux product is 86.7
